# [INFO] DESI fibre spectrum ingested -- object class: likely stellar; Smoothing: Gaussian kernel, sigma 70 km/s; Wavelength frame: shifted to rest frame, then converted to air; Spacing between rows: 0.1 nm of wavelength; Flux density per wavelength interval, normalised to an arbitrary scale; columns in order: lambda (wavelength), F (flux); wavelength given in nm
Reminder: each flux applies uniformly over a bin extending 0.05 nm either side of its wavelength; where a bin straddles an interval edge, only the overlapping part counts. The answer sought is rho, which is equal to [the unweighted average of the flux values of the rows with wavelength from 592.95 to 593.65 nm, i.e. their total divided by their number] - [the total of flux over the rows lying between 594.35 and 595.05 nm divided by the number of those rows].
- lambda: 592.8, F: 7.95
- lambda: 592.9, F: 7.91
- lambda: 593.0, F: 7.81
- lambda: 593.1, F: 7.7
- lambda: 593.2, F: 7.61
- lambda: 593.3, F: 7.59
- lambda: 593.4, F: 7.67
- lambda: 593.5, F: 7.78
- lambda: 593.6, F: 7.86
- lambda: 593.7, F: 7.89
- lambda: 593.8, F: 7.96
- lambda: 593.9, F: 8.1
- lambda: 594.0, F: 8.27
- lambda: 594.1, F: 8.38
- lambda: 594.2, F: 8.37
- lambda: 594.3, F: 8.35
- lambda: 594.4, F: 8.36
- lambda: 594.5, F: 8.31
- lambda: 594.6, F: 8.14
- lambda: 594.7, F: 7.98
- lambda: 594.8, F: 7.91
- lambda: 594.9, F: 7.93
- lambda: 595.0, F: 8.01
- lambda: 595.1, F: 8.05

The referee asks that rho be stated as -0.37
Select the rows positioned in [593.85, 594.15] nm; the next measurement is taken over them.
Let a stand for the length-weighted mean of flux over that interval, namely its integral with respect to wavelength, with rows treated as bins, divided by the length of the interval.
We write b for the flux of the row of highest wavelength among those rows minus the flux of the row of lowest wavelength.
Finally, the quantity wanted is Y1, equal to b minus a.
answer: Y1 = -8.0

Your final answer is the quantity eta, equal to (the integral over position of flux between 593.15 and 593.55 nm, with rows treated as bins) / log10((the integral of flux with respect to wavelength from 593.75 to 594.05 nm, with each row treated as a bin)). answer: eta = 7.9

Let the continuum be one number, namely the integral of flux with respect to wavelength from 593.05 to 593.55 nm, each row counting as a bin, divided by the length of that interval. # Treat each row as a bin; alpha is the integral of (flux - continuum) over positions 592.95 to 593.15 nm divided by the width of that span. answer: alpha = 0.1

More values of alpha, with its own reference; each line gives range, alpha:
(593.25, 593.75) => 0.1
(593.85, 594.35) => 0.6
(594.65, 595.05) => 0.3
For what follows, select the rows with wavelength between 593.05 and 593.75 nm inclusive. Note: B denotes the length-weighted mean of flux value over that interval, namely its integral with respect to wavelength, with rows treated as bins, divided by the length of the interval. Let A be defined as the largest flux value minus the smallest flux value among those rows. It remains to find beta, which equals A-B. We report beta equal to -7.43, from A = 0.30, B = 7.73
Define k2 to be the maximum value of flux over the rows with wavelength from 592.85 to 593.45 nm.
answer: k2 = 7.91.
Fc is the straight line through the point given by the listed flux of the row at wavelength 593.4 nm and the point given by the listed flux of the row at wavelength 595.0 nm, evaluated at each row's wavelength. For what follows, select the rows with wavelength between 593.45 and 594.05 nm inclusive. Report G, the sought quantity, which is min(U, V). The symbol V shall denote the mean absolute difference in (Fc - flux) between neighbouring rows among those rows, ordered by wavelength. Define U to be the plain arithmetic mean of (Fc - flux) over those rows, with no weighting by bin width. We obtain -0.23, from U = -0.23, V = 0.077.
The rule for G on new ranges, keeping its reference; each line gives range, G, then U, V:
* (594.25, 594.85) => -0.26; -0.26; 0.109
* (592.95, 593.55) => -0.06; -0.06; 0.086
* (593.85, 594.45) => -0.48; -0.48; 0.064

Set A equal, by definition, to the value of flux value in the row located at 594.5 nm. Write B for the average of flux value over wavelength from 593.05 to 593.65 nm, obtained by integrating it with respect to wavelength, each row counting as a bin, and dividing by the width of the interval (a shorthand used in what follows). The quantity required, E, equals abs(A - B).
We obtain 0.61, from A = 8.31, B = 7.7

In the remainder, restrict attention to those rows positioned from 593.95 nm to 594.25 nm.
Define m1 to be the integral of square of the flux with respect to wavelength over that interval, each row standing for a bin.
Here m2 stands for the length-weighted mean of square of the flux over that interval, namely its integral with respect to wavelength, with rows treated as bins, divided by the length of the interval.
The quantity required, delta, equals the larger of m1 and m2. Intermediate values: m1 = 20.9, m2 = 70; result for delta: 70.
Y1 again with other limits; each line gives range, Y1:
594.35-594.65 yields -8.5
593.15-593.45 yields -7.6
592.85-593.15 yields -8.0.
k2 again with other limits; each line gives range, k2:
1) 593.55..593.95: 8.1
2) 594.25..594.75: 8.36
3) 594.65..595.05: 8.01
